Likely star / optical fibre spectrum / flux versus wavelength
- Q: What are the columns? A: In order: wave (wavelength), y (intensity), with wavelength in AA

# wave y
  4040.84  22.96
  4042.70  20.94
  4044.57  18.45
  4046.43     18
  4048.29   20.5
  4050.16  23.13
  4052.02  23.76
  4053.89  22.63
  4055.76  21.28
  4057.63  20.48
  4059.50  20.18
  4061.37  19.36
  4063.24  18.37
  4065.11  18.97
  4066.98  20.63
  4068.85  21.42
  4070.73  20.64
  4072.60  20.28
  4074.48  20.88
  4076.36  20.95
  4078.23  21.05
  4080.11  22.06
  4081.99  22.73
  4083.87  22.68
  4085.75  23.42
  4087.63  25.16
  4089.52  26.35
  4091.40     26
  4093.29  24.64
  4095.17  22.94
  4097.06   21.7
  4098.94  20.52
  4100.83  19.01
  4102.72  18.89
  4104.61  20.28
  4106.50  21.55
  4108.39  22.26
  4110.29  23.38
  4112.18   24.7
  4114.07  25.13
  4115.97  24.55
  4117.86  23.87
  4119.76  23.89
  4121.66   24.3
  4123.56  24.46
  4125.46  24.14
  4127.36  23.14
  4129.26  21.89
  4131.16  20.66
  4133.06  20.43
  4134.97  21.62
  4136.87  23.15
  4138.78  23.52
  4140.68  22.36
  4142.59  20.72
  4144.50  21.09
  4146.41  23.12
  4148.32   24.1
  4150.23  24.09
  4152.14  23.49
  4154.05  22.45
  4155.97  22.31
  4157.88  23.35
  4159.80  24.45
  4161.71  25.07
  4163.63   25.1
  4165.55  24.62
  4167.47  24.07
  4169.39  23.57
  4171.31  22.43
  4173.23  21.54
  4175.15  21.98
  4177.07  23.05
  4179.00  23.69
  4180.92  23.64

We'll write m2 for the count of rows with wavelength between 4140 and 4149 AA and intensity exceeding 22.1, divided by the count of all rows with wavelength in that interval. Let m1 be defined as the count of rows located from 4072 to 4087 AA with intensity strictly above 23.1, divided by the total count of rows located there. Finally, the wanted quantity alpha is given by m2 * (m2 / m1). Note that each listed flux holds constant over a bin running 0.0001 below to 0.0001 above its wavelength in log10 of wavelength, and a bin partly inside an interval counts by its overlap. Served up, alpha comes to 2.9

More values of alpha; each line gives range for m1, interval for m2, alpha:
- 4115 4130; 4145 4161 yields 1.1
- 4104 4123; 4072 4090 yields 0.4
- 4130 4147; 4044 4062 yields 0.3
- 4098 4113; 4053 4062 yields 0.2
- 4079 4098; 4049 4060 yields 0.5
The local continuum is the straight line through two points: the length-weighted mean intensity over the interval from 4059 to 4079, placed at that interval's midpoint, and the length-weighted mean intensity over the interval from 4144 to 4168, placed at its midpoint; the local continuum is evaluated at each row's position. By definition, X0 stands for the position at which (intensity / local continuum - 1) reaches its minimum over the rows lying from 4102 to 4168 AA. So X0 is 4102.72 AA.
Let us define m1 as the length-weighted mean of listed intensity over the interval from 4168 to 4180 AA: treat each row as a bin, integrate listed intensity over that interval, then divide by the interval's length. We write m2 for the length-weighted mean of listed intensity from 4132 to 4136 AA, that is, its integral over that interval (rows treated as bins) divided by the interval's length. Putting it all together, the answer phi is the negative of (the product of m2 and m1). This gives -480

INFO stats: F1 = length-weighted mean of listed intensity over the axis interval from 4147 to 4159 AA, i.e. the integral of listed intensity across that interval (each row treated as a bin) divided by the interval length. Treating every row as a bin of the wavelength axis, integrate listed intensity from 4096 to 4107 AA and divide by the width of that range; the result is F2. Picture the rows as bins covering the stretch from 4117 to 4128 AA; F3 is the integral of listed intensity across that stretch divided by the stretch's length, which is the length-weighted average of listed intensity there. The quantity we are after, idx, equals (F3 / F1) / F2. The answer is 0.0507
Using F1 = 23.3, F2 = 20.3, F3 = 24.0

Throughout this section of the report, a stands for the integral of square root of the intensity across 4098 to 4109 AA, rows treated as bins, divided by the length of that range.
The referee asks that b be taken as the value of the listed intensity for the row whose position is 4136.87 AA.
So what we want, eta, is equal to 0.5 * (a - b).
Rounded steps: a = 4.51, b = 23.15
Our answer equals -9.3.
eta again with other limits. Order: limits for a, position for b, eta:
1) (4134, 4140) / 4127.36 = -9.2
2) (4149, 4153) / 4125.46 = -9.6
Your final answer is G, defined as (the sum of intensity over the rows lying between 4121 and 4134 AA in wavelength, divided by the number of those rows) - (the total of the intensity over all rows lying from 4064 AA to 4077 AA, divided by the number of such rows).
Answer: 2.2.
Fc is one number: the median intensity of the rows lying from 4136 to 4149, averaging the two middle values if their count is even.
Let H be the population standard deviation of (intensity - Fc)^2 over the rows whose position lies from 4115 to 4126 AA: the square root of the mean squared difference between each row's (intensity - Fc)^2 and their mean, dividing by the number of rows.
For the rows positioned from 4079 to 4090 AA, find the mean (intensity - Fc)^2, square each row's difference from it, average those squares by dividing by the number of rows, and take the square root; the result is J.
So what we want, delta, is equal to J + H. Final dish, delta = 4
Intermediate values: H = 1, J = 3.7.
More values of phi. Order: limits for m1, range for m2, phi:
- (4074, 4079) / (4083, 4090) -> -509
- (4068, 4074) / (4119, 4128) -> -498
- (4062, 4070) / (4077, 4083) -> -435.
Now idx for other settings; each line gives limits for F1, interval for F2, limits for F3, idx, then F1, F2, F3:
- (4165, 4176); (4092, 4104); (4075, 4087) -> 0.0451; 23.0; 21.4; 22.2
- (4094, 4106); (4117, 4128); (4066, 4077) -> 0.0419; 20.7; 24.0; 20.8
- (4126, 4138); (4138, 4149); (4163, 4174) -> 0.0479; 21.9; 22.4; 23.5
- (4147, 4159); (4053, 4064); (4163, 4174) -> 0.0495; 23.3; 20.4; 23.5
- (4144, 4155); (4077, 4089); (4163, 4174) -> 0.0443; 23.1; 22.9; 23.5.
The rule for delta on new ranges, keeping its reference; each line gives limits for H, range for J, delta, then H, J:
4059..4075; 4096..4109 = 13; 6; 6.5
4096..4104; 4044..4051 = 17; 7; 10.7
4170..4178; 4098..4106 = 6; 1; 5.0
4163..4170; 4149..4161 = 2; 1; 0.6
